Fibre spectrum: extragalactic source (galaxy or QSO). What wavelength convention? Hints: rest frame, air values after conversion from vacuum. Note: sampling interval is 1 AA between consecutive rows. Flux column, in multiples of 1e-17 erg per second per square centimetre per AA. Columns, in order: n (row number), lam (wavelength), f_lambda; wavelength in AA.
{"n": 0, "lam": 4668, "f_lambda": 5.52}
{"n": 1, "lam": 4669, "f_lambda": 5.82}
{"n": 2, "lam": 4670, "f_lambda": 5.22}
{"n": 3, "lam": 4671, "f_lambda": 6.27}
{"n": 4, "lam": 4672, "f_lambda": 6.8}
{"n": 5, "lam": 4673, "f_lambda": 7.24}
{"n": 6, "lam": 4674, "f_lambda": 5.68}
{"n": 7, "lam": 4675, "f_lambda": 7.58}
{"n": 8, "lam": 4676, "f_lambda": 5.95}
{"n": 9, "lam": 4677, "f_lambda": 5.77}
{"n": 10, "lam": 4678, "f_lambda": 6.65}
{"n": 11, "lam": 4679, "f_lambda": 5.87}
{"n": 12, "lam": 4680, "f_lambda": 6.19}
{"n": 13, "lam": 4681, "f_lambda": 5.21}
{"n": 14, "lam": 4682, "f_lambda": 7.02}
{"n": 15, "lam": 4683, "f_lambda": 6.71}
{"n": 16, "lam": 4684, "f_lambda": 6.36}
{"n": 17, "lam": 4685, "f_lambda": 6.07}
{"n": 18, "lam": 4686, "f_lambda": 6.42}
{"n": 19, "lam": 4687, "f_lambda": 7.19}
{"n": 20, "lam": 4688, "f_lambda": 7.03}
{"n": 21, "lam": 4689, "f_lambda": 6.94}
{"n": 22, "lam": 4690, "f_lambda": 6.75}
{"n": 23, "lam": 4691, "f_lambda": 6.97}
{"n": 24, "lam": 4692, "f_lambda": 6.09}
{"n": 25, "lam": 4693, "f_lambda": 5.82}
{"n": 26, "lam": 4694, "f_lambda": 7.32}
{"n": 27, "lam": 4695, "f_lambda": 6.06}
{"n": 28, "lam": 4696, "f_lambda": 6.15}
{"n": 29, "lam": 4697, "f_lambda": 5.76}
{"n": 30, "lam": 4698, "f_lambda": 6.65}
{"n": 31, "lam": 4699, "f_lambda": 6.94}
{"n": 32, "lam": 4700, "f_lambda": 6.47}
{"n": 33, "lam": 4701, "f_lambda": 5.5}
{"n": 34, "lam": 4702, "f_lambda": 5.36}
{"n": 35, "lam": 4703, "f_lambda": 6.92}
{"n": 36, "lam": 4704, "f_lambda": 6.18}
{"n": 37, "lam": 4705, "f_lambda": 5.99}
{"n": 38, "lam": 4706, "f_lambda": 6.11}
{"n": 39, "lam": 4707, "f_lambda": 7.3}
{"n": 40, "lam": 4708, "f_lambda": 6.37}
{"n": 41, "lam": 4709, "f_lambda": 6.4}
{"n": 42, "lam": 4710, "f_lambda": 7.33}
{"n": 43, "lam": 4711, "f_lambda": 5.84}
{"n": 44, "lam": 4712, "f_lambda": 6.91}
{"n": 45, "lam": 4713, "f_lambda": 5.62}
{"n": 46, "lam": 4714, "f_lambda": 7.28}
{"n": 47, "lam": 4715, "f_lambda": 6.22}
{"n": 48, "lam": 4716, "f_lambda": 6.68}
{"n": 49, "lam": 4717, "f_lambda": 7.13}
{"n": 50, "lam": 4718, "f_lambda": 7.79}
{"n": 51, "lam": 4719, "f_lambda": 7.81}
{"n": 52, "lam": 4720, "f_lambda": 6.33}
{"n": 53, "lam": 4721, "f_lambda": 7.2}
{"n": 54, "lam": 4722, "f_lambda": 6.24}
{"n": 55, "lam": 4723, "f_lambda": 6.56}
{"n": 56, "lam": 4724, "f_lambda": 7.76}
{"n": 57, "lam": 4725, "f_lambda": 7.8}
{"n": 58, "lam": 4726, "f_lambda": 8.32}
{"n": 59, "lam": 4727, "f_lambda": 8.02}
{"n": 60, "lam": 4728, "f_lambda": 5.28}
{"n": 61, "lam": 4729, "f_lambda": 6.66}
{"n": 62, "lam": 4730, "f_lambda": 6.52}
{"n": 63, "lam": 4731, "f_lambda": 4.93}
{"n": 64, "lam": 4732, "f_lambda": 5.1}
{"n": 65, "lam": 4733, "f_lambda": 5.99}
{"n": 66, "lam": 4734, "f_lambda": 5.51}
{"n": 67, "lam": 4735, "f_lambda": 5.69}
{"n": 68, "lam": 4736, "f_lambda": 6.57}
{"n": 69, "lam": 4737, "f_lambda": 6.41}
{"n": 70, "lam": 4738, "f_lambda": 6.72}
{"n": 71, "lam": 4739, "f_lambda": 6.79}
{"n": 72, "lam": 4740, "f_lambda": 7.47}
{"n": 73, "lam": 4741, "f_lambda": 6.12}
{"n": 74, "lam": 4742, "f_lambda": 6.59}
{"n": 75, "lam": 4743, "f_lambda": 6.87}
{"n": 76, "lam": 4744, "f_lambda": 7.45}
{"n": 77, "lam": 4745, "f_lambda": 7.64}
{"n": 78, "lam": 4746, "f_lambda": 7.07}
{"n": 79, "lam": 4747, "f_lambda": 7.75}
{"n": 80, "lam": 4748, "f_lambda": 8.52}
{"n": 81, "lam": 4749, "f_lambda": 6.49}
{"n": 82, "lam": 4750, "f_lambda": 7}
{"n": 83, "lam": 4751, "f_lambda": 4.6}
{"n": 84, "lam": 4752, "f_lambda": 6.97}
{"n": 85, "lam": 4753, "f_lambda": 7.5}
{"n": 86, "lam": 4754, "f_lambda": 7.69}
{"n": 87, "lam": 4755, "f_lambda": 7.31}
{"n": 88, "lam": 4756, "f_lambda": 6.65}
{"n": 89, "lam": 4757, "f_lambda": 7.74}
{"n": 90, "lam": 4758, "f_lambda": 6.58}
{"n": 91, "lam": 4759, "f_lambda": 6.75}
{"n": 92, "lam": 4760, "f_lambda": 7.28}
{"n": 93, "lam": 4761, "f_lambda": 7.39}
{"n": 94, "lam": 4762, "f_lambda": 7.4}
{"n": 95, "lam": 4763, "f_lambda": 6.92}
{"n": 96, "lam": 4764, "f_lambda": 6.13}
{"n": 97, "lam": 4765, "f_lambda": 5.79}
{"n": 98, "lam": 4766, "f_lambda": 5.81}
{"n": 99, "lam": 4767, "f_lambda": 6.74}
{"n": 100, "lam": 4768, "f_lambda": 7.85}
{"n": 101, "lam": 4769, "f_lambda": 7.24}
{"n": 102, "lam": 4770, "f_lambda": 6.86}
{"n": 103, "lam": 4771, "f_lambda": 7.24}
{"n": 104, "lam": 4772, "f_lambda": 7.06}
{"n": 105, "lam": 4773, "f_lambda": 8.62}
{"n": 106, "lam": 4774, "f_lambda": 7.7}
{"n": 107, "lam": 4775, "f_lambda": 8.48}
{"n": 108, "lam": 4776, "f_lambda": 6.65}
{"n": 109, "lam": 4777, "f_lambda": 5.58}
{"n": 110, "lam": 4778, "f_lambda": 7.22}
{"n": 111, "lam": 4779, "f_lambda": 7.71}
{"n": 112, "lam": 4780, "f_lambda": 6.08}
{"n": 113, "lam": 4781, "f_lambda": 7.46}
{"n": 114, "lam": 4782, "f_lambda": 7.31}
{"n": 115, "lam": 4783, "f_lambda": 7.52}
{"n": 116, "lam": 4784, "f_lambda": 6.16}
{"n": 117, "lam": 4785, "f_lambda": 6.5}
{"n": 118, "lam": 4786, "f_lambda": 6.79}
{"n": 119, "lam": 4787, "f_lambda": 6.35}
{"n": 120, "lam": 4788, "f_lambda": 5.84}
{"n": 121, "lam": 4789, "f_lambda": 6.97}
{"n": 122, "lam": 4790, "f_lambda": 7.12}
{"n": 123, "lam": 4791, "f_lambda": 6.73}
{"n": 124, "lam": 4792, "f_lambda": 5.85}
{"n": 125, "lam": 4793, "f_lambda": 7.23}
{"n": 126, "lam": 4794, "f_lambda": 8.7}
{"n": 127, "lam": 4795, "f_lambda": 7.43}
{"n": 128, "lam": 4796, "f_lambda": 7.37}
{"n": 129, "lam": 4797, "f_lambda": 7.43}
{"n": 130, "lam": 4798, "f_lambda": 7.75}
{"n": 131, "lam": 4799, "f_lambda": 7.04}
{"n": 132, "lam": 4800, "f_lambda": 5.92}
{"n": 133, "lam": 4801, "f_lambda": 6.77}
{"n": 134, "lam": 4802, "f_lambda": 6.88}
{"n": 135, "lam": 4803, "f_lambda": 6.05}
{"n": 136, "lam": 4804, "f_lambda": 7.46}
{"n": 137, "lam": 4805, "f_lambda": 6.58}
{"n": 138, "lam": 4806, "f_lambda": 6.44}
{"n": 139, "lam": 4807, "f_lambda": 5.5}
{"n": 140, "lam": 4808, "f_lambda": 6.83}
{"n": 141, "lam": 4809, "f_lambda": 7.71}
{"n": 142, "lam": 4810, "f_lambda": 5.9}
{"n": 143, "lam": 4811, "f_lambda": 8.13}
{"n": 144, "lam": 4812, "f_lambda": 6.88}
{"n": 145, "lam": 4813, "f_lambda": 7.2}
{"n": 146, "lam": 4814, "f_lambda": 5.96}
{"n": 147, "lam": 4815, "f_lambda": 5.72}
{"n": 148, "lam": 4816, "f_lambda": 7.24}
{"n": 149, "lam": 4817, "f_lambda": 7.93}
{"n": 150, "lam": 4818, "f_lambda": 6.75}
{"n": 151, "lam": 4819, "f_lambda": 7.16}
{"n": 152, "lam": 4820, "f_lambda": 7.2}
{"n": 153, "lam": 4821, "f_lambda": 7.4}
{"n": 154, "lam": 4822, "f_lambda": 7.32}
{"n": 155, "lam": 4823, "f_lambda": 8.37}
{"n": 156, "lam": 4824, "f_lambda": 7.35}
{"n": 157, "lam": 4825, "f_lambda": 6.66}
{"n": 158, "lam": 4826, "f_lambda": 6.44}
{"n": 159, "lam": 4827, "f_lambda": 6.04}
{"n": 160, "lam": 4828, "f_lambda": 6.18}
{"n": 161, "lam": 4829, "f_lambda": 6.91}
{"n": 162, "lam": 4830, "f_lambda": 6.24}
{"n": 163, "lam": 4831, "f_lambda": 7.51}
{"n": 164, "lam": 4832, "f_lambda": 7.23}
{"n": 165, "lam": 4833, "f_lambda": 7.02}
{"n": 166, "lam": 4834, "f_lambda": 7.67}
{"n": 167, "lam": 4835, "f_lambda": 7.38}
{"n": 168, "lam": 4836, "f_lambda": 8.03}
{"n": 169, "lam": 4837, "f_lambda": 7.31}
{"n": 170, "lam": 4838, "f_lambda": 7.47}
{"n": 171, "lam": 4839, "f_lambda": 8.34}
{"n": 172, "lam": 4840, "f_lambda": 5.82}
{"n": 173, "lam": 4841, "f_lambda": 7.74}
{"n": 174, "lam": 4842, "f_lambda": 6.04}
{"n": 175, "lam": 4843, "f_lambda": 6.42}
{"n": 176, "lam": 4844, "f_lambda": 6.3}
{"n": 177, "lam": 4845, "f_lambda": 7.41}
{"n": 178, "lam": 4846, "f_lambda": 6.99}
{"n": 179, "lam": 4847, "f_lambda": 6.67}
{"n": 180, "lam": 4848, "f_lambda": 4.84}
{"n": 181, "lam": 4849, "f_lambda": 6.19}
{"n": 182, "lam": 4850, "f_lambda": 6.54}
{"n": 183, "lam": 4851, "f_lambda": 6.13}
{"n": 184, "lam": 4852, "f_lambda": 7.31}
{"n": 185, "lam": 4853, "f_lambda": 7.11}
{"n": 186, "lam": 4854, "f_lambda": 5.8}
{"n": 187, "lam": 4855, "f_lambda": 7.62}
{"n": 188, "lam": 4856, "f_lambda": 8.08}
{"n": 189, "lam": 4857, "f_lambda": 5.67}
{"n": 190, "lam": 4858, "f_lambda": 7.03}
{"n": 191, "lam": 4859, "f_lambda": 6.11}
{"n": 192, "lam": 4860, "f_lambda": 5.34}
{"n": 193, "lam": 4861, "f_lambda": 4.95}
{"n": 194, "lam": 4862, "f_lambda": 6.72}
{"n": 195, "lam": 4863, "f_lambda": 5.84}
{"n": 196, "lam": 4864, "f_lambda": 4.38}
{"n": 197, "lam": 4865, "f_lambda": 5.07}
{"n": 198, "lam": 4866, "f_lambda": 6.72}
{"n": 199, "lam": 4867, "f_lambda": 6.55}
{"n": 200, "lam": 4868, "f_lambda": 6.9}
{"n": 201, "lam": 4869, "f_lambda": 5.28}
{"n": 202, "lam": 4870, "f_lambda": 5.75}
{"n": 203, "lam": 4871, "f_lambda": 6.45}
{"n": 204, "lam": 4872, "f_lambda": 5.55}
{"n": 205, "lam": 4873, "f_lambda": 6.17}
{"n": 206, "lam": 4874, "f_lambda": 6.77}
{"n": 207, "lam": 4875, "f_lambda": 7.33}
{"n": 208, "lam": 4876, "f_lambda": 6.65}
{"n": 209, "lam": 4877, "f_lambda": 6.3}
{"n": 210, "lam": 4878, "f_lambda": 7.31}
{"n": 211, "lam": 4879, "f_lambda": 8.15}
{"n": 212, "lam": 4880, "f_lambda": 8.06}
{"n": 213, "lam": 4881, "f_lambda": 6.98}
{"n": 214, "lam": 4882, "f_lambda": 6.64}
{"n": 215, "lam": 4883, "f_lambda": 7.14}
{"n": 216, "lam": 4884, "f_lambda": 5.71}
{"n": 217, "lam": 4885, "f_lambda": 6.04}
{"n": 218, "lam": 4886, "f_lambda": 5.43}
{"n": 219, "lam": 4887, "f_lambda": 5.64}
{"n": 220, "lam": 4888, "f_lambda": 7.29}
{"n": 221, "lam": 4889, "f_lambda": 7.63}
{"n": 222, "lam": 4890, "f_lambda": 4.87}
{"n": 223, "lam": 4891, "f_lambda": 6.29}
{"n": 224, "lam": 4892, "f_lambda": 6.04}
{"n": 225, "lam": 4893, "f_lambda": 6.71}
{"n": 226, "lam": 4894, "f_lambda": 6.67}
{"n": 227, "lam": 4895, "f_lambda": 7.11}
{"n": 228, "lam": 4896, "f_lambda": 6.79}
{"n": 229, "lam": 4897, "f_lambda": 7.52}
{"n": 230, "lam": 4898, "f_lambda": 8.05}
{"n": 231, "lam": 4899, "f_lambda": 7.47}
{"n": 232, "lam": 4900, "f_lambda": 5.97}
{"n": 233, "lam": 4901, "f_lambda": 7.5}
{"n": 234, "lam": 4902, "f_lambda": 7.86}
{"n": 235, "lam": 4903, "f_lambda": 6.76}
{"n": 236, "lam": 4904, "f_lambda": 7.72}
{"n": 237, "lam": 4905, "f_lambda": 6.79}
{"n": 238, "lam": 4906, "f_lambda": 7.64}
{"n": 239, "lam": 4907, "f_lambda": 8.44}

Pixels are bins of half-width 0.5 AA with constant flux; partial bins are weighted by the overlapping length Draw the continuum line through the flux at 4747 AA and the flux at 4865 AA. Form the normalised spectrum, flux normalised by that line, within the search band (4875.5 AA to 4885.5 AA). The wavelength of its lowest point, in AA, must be 4884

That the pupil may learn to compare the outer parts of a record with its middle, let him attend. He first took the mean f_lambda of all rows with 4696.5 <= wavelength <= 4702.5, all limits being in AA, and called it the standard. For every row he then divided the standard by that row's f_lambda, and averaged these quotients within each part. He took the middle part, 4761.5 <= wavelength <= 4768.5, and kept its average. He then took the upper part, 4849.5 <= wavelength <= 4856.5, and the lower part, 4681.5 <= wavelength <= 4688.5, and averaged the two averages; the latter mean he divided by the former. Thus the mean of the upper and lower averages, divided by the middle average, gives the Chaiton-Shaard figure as 0.97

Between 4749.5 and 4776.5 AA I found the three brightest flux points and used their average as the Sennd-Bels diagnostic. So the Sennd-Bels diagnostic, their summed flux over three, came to 8.3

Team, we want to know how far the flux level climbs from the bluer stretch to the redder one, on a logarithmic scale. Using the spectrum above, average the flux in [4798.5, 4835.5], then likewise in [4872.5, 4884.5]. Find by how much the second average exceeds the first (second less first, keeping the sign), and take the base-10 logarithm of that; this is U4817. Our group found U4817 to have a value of -1.37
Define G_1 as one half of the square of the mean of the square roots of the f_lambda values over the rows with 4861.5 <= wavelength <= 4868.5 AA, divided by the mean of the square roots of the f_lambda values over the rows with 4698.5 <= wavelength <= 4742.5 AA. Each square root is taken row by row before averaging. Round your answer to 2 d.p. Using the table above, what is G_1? 1.17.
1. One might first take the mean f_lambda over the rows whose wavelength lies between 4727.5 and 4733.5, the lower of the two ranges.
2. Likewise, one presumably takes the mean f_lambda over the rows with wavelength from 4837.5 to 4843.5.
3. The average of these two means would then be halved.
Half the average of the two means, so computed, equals 3.18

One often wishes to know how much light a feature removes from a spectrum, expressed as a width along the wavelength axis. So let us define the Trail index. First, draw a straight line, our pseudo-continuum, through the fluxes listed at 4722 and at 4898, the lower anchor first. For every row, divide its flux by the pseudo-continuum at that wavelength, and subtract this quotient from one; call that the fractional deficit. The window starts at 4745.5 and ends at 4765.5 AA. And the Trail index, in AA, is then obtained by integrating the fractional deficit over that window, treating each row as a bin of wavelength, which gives -1.2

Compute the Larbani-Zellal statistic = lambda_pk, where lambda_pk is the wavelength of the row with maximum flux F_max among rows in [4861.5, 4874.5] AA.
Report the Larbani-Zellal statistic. 4868 AA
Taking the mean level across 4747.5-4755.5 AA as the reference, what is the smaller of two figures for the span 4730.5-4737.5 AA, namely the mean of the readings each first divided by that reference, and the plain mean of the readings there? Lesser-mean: 0.82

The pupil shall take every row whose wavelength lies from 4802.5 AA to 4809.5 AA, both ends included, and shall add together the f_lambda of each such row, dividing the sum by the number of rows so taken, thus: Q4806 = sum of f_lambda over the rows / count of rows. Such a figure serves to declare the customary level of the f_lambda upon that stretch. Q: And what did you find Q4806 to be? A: 6.65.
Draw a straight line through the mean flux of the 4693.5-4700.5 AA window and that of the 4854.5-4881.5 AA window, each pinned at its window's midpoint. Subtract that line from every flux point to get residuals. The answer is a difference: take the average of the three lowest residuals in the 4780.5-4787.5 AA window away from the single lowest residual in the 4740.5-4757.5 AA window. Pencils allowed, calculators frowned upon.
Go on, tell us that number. -1.7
